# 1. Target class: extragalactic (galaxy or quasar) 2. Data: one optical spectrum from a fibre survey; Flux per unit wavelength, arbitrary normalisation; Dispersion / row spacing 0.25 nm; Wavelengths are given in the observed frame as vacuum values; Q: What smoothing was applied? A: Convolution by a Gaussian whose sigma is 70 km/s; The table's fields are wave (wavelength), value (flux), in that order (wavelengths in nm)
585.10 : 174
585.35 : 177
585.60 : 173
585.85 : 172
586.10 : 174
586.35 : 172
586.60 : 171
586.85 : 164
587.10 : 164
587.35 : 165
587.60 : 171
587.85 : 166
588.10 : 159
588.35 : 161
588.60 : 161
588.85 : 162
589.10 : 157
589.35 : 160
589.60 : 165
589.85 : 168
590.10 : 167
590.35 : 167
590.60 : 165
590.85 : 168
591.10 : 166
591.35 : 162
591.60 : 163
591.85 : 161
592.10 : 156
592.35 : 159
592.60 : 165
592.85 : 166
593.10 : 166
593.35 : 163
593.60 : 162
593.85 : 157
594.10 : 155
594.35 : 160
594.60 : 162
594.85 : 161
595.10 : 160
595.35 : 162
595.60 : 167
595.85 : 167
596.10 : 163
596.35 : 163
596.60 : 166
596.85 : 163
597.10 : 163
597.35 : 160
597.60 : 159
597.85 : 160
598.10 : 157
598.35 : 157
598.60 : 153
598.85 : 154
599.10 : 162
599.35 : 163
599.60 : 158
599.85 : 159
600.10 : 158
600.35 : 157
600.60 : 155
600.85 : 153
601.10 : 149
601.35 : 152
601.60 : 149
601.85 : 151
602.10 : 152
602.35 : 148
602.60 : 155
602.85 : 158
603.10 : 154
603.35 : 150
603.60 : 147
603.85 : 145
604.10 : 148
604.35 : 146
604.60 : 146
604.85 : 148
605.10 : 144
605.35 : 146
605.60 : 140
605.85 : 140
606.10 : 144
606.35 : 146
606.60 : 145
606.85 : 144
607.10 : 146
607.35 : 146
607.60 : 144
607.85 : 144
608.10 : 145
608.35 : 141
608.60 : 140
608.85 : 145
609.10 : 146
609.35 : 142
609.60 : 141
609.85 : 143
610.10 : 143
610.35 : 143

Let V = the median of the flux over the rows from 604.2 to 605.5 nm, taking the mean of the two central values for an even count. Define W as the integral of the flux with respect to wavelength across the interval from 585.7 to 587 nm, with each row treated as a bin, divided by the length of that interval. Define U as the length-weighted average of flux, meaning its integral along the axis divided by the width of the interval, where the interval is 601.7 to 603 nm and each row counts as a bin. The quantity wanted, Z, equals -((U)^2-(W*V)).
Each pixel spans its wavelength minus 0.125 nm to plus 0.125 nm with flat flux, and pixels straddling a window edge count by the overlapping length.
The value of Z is 1563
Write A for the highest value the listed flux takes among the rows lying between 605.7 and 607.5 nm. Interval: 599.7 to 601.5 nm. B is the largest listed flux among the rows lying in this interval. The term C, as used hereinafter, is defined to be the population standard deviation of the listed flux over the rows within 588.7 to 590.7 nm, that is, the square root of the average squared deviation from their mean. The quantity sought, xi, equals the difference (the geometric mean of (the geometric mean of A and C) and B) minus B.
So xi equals -99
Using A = 146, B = 159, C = 3.6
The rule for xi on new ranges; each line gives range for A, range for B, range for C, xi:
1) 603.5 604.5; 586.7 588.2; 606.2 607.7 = -127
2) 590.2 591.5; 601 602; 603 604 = -92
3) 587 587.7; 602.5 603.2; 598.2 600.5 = -98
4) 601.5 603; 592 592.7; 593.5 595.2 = -108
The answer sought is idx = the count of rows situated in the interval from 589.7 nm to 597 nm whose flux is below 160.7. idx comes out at 6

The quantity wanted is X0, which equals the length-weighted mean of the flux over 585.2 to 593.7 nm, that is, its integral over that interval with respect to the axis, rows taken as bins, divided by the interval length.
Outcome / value 165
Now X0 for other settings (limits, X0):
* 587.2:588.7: 164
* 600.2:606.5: 149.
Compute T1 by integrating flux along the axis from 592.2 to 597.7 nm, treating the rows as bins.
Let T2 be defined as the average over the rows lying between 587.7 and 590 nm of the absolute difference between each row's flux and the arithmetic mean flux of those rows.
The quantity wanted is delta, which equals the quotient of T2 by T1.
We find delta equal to 0.0032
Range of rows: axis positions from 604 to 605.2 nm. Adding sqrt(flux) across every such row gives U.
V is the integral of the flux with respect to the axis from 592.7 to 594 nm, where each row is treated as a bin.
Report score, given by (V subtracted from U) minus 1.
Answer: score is -152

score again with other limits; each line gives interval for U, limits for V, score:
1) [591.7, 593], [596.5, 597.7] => -132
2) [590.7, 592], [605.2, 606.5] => -123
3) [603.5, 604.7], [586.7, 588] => -156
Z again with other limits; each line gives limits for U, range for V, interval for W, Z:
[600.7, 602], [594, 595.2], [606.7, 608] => 397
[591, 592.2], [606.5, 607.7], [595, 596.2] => -2358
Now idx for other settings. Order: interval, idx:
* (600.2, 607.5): 29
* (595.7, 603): 21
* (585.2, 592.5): 5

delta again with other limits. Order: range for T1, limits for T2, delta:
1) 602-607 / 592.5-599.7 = 0.0041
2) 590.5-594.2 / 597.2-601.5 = 0.0049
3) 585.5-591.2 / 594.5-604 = 0.0051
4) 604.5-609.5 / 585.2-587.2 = 0.0048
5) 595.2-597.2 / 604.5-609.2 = 0.0054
